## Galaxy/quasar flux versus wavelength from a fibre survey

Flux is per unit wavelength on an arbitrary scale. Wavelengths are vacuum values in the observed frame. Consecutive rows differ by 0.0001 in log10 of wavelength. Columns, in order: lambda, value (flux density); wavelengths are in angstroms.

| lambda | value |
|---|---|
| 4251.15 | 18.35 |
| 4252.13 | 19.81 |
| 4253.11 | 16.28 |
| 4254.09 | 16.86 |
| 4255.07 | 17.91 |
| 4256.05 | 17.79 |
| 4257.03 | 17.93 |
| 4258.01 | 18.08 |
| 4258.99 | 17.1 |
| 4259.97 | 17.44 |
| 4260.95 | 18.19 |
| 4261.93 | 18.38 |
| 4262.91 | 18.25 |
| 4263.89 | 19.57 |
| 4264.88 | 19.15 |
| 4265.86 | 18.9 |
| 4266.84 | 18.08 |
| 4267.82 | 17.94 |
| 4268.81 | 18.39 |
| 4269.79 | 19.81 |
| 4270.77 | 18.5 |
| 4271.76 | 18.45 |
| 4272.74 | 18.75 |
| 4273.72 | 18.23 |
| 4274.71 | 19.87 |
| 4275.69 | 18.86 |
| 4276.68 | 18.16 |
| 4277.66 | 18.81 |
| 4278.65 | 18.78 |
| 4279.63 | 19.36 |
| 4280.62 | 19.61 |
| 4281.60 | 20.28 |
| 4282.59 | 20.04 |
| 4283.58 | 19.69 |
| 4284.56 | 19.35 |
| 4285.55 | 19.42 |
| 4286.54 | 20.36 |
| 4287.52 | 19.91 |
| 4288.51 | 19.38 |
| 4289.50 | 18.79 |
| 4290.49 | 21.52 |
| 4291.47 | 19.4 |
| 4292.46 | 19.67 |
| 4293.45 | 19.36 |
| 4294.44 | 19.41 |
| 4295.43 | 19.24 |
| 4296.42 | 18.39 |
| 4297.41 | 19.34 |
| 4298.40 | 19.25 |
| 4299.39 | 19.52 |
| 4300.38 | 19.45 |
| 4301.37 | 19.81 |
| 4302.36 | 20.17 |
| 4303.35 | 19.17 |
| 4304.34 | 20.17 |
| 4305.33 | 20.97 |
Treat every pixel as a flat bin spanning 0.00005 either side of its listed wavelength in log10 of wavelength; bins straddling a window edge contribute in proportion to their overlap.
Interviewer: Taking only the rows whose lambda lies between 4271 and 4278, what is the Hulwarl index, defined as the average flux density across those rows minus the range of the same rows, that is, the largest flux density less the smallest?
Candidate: 17.0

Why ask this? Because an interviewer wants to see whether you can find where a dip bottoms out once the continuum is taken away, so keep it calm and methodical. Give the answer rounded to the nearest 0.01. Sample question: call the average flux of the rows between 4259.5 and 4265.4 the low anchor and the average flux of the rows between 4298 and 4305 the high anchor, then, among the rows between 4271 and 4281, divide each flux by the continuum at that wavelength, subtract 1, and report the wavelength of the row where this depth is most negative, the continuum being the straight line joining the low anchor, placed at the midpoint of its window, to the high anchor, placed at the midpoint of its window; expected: 4276.68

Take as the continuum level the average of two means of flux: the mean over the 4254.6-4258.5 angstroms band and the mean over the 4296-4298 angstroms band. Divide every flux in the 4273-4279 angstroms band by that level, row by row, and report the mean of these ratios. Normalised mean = 1.02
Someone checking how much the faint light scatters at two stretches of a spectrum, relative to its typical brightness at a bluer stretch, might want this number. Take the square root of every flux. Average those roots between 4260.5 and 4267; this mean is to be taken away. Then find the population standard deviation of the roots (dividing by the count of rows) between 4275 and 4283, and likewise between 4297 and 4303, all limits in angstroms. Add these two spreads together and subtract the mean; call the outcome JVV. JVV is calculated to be -4.21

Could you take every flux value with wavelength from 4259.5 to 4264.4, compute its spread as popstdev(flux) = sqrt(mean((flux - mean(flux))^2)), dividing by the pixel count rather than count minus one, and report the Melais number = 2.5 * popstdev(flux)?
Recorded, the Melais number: 1.7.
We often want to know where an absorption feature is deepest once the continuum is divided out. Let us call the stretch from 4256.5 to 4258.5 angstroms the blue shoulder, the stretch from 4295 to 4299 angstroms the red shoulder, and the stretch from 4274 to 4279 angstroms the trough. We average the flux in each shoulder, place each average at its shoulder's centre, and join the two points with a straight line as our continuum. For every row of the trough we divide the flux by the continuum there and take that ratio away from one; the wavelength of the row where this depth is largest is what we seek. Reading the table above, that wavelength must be 4276.68 angstroms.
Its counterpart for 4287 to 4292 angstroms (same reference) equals 4289.50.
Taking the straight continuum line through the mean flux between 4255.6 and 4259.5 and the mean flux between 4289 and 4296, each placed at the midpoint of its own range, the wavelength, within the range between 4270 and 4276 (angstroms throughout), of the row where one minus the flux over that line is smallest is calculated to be 4274.71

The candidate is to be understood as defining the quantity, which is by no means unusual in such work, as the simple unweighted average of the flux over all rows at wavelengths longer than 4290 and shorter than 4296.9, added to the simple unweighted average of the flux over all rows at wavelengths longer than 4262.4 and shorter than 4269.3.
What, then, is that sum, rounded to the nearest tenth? 38.2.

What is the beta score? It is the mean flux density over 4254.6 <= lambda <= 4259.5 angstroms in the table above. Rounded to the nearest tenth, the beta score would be 17.8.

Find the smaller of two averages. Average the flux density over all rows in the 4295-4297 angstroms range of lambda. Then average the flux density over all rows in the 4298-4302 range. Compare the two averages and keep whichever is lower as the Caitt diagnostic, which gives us 18.8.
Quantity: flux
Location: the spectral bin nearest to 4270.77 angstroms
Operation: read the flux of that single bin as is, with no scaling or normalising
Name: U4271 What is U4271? 18.5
